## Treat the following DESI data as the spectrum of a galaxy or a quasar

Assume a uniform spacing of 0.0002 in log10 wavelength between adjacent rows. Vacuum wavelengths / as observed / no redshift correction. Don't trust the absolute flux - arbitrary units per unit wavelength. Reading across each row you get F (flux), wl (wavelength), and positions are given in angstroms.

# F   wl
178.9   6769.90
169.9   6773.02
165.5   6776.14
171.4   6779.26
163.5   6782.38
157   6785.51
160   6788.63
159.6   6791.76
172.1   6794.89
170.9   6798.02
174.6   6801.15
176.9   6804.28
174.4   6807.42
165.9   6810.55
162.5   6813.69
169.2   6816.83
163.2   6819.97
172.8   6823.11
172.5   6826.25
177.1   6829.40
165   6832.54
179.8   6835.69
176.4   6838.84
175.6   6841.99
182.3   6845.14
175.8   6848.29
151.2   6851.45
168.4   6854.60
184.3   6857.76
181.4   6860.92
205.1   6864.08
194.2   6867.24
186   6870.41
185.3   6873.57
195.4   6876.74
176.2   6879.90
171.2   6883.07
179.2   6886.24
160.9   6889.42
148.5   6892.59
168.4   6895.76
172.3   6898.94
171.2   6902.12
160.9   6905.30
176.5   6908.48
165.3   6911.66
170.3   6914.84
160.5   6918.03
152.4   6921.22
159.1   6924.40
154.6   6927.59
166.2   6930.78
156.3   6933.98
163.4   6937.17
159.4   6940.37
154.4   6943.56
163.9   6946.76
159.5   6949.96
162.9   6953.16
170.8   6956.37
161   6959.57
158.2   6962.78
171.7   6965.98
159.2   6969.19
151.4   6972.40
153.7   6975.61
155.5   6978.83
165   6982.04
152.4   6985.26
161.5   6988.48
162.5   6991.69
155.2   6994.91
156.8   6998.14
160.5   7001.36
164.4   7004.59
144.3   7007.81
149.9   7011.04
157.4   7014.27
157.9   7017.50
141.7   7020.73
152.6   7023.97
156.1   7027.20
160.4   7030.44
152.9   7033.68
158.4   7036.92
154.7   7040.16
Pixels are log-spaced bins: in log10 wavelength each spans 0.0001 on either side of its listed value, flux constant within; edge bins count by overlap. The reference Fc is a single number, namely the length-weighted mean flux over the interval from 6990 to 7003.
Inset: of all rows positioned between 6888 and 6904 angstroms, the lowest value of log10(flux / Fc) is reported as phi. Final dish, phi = -0.029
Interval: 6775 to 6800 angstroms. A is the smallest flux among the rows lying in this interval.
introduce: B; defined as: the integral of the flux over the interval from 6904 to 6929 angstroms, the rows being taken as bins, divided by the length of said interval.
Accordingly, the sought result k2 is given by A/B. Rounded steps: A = 157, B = 163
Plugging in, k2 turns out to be 0.97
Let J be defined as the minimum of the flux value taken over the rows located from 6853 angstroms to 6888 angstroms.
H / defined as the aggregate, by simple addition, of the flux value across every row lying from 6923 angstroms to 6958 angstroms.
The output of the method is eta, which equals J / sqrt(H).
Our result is 4.00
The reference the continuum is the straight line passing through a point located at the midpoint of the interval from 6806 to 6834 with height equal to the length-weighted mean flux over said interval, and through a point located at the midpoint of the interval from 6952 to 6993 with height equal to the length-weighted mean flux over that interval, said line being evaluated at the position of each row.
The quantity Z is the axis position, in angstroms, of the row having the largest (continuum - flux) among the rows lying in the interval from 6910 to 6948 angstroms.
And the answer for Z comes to 6921.22 angstroms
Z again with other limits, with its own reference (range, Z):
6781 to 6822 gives 6785.51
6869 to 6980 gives 6892.59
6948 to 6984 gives 6972.40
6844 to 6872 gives 6851.45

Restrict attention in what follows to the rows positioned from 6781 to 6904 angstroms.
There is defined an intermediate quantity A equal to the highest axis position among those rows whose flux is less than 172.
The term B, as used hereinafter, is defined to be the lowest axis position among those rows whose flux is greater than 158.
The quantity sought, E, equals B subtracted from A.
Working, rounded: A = 6902.12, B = 6782.38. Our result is 119.7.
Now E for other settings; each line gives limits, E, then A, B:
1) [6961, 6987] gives 22.5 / 6985.26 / 6962.78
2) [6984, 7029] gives 38.7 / 7027.20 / 6988.48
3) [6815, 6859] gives 37.8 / 6854.60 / 6816.83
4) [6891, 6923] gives 25.5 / 6921.22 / 6895.76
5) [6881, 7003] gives 118.3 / 7001.36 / 6883.07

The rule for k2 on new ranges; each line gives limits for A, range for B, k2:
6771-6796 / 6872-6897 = 0.91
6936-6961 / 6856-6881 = 0.82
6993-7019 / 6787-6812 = 0.85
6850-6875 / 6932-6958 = 0.94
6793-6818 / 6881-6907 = 0.97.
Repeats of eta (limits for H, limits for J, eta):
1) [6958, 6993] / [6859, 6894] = 3.55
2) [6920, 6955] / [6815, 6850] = 3.90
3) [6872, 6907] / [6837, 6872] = 3.48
